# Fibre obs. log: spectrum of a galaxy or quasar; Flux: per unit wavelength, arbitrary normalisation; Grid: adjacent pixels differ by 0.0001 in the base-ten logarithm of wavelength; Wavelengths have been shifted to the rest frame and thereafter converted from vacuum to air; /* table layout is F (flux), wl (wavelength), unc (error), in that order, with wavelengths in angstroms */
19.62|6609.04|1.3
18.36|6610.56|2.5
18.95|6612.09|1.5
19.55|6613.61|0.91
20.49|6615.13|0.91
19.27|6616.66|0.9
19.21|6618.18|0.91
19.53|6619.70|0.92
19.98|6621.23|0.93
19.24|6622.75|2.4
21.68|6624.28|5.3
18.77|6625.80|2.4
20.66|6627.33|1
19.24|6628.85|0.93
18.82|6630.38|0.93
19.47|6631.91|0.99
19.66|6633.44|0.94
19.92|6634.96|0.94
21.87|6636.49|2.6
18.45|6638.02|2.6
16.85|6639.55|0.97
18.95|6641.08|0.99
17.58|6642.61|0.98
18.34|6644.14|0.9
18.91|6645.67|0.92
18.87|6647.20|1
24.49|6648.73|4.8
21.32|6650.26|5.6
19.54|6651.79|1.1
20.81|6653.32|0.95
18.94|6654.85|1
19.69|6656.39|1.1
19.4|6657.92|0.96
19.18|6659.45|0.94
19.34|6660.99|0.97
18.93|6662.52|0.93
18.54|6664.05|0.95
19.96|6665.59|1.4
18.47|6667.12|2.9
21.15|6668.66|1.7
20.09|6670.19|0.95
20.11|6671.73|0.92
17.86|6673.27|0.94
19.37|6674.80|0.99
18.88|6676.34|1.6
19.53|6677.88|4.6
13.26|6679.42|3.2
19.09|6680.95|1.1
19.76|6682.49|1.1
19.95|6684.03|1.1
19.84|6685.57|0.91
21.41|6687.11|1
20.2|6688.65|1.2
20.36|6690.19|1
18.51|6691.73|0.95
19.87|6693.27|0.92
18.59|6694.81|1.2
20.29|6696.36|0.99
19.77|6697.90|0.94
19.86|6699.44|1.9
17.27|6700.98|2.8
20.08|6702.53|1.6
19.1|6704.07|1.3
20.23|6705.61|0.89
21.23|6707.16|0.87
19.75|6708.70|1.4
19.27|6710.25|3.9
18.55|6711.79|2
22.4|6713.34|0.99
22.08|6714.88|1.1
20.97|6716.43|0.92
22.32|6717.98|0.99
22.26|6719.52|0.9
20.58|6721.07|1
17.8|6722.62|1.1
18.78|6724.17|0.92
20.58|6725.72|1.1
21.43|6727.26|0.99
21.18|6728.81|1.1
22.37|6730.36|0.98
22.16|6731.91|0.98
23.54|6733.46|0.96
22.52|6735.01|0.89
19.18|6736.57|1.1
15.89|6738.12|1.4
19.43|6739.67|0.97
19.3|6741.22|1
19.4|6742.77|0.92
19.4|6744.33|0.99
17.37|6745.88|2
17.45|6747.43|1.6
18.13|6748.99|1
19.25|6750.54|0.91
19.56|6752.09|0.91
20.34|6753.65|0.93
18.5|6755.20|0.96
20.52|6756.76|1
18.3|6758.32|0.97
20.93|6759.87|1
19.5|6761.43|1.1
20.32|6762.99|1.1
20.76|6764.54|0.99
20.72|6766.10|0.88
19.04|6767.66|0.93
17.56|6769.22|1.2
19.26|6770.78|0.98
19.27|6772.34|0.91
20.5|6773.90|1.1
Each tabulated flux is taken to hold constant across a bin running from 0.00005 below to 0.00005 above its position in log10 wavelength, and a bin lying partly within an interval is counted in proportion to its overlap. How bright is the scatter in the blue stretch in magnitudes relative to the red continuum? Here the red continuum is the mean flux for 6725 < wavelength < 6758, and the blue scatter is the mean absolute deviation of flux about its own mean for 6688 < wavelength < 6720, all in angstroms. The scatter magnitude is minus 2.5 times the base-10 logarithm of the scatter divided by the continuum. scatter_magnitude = 3.2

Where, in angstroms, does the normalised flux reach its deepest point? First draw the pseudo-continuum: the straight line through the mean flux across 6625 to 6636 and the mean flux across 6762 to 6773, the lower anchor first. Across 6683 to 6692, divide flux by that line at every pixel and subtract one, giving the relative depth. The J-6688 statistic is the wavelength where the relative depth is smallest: 6691.73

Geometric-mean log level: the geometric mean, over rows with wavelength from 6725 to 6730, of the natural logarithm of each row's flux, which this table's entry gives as 3.05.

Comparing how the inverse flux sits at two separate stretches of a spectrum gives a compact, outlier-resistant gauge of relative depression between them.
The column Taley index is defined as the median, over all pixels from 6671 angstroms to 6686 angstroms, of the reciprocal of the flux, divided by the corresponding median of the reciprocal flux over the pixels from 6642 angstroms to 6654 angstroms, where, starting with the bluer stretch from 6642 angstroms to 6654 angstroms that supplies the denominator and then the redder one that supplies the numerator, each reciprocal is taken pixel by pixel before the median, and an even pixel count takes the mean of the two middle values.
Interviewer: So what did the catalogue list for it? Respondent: 0.99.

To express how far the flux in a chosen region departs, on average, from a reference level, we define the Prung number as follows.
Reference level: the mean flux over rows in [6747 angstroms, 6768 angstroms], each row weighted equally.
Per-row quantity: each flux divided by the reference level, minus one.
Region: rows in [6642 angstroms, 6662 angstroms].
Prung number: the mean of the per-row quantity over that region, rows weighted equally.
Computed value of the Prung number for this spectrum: 0.01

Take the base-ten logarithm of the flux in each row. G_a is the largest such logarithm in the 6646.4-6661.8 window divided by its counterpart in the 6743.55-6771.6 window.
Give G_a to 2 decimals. 1.05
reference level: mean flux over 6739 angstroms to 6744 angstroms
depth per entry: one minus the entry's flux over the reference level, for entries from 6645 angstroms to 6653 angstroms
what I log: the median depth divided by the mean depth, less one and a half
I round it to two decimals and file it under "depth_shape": -1.37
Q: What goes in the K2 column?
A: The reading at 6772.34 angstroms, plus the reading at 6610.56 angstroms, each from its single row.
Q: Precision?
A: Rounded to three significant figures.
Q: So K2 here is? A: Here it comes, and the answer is 37.6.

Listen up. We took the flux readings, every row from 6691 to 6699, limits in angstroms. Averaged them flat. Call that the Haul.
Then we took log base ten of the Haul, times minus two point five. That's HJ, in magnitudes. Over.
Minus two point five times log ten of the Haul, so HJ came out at -3.22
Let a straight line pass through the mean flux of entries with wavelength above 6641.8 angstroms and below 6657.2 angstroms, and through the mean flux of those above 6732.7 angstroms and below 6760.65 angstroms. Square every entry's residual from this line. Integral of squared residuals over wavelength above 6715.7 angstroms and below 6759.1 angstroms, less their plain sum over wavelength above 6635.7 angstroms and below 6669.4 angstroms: 94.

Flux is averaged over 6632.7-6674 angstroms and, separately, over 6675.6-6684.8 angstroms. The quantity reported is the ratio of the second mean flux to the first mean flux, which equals 0.94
